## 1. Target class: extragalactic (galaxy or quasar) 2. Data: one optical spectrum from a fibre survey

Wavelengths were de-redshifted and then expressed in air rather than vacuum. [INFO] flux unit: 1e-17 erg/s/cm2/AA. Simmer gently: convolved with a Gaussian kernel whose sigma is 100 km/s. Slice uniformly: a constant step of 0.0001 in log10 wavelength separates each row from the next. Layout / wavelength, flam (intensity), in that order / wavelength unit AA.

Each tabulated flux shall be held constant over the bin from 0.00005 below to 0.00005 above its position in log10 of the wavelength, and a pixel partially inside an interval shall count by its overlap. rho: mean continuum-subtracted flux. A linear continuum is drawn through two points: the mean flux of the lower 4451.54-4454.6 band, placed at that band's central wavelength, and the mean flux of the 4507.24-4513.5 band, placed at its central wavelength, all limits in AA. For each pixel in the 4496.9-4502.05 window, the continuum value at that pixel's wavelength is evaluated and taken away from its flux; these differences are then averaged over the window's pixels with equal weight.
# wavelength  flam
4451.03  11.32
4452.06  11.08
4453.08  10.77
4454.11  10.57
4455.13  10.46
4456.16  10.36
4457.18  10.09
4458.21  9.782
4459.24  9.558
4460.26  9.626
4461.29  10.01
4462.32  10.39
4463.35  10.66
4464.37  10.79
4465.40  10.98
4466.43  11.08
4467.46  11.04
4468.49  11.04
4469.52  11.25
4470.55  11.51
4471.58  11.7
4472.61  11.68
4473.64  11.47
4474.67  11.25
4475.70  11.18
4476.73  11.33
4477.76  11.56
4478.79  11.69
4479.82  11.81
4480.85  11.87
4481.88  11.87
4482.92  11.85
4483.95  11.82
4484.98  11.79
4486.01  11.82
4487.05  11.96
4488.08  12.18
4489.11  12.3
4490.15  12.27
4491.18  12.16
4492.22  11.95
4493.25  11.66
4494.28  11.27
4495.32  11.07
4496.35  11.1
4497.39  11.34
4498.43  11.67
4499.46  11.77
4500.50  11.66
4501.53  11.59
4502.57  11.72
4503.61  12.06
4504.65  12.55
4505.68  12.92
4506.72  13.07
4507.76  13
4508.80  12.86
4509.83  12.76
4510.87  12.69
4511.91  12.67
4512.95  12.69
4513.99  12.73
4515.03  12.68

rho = -0.8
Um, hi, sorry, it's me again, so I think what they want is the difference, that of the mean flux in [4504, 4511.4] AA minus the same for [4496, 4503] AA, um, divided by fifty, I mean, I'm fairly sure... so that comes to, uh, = 0.026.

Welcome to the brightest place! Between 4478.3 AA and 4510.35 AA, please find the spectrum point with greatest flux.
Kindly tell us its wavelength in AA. 4506.72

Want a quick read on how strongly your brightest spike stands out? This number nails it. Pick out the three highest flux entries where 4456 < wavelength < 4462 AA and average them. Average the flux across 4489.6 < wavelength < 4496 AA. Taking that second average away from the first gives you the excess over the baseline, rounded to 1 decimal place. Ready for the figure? -1.6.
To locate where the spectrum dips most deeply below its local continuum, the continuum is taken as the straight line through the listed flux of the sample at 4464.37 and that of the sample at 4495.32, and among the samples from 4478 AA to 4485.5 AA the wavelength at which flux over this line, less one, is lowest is 4478.79 AA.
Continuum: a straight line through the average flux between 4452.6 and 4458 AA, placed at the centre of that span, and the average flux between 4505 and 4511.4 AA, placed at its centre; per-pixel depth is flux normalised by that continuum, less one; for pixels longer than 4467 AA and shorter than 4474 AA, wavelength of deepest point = 4468.49 AA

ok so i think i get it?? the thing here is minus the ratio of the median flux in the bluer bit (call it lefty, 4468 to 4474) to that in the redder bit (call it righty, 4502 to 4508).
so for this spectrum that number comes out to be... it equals -0.90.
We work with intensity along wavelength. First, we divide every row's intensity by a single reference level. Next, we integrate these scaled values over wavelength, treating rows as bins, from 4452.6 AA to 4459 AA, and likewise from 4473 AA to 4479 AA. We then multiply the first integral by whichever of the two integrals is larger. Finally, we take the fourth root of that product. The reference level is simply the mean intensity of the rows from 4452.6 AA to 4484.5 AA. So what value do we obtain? 2.47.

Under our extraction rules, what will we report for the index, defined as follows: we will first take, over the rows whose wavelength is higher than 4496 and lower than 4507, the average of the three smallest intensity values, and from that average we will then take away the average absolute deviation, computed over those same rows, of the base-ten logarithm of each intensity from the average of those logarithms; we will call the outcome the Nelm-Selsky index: 11.3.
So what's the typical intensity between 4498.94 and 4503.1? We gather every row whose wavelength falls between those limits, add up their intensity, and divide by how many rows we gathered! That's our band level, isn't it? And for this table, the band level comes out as 11.7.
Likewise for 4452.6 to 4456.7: 10.5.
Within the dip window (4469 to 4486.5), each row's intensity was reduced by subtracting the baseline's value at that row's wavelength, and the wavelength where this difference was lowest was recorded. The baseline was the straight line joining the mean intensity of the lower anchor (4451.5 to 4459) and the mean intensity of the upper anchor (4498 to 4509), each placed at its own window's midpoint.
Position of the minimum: 4475.70 AA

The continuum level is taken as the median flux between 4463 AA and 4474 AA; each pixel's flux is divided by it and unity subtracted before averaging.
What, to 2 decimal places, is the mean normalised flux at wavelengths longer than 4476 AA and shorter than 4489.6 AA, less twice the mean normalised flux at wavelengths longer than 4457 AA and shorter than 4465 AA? 0.24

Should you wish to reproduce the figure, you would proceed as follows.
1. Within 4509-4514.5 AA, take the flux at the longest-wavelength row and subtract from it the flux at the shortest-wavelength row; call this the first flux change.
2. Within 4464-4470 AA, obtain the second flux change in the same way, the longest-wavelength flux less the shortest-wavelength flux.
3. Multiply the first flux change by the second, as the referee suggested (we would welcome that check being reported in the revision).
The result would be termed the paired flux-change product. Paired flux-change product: -0.01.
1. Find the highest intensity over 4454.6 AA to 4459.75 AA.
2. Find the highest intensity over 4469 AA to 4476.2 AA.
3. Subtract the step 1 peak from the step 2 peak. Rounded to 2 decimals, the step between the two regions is 1.24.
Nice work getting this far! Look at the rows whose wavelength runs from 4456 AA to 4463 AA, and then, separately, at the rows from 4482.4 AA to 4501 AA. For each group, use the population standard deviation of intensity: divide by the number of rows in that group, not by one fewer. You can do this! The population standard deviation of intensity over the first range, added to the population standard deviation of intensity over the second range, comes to 0.67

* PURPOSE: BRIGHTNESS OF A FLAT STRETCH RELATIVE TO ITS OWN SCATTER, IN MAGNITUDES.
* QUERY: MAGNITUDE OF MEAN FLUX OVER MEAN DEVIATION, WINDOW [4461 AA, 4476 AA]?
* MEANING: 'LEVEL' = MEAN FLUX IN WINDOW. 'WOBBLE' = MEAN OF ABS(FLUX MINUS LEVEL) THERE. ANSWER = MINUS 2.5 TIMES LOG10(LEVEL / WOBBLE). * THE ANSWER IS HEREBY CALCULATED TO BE -3.8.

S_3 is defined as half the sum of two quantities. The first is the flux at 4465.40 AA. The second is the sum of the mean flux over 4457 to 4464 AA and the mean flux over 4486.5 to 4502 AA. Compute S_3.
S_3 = 16.4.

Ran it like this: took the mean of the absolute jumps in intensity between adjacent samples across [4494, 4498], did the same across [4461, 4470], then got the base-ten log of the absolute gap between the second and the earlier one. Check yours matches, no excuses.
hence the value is -2.1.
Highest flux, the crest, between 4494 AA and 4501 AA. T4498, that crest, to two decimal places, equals 11.77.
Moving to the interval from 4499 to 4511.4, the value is 13.07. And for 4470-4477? 11.70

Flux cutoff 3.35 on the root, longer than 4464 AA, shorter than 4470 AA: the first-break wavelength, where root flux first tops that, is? 4469.52 AA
